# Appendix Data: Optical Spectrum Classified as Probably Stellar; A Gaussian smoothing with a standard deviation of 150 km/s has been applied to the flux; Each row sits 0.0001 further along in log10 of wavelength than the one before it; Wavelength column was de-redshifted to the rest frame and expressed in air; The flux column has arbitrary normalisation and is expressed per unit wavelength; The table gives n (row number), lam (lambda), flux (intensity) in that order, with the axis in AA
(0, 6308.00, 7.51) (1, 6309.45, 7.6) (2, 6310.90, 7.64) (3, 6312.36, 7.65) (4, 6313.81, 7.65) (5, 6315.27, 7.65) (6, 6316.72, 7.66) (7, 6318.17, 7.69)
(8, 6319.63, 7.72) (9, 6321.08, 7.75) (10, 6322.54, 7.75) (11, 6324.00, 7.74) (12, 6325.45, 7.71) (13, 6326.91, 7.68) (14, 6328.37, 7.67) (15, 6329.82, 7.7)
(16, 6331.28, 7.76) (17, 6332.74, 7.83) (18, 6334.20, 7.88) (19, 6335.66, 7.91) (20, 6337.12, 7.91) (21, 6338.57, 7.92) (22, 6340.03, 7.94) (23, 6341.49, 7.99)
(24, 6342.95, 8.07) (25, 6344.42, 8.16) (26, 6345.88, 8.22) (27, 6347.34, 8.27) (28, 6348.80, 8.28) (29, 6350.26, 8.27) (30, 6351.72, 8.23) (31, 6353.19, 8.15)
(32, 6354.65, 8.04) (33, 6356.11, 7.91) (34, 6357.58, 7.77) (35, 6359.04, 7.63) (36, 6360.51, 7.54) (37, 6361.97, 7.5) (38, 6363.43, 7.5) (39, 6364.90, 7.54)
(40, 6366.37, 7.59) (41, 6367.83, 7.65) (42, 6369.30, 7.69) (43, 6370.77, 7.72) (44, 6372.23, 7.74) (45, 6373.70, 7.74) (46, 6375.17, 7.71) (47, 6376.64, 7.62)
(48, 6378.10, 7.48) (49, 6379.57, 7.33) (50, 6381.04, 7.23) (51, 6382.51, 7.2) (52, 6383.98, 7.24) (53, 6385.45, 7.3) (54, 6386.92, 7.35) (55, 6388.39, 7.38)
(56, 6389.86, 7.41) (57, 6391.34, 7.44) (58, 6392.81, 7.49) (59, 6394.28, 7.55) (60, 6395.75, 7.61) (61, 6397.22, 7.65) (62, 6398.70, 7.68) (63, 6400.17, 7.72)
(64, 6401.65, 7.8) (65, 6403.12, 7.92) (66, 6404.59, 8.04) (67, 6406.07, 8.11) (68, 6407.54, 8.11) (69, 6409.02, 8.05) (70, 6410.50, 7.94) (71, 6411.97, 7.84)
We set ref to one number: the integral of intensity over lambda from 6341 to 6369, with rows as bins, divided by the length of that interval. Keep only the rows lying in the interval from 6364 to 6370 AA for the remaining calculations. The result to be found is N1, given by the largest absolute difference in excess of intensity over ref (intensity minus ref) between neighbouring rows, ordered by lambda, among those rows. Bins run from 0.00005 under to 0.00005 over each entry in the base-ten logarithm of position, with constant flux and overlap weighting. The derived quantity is 0.06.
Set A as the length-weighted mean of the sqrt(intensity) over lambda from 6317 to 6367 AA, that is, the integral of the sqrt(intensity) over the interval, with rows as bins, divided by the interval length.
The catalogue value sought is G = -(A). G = -2.80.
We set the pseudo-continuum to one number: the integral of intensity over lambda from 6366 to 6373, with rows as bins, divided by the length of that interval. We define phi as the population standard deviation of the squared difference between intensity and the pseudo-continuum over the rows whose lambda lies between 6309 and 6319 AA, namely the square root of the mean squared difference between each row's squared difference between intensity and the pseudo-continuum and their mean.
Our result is 0.002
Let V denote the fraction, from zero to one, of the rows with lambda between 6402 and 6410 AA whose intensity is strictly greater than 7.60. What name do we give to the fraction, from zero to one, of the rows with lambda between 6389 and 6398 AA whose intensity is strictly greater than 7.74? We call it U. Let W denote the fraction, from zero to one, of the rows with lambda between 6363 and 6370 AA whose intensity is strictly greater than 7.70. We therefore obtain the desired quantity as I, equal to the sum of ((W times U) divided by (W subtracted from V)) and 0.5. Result 0.50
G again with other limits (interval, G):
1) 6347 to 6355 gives -2.87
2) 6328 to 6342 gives -2.80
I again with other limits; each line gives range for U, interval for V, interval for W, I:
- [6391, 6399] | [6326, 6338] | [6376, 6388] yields 0.50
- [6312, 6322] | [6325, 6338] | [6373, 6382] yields 0.57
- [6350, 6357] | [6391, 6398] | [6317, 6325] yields -1.50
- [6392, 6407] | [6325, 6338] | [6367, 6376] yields 1.30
